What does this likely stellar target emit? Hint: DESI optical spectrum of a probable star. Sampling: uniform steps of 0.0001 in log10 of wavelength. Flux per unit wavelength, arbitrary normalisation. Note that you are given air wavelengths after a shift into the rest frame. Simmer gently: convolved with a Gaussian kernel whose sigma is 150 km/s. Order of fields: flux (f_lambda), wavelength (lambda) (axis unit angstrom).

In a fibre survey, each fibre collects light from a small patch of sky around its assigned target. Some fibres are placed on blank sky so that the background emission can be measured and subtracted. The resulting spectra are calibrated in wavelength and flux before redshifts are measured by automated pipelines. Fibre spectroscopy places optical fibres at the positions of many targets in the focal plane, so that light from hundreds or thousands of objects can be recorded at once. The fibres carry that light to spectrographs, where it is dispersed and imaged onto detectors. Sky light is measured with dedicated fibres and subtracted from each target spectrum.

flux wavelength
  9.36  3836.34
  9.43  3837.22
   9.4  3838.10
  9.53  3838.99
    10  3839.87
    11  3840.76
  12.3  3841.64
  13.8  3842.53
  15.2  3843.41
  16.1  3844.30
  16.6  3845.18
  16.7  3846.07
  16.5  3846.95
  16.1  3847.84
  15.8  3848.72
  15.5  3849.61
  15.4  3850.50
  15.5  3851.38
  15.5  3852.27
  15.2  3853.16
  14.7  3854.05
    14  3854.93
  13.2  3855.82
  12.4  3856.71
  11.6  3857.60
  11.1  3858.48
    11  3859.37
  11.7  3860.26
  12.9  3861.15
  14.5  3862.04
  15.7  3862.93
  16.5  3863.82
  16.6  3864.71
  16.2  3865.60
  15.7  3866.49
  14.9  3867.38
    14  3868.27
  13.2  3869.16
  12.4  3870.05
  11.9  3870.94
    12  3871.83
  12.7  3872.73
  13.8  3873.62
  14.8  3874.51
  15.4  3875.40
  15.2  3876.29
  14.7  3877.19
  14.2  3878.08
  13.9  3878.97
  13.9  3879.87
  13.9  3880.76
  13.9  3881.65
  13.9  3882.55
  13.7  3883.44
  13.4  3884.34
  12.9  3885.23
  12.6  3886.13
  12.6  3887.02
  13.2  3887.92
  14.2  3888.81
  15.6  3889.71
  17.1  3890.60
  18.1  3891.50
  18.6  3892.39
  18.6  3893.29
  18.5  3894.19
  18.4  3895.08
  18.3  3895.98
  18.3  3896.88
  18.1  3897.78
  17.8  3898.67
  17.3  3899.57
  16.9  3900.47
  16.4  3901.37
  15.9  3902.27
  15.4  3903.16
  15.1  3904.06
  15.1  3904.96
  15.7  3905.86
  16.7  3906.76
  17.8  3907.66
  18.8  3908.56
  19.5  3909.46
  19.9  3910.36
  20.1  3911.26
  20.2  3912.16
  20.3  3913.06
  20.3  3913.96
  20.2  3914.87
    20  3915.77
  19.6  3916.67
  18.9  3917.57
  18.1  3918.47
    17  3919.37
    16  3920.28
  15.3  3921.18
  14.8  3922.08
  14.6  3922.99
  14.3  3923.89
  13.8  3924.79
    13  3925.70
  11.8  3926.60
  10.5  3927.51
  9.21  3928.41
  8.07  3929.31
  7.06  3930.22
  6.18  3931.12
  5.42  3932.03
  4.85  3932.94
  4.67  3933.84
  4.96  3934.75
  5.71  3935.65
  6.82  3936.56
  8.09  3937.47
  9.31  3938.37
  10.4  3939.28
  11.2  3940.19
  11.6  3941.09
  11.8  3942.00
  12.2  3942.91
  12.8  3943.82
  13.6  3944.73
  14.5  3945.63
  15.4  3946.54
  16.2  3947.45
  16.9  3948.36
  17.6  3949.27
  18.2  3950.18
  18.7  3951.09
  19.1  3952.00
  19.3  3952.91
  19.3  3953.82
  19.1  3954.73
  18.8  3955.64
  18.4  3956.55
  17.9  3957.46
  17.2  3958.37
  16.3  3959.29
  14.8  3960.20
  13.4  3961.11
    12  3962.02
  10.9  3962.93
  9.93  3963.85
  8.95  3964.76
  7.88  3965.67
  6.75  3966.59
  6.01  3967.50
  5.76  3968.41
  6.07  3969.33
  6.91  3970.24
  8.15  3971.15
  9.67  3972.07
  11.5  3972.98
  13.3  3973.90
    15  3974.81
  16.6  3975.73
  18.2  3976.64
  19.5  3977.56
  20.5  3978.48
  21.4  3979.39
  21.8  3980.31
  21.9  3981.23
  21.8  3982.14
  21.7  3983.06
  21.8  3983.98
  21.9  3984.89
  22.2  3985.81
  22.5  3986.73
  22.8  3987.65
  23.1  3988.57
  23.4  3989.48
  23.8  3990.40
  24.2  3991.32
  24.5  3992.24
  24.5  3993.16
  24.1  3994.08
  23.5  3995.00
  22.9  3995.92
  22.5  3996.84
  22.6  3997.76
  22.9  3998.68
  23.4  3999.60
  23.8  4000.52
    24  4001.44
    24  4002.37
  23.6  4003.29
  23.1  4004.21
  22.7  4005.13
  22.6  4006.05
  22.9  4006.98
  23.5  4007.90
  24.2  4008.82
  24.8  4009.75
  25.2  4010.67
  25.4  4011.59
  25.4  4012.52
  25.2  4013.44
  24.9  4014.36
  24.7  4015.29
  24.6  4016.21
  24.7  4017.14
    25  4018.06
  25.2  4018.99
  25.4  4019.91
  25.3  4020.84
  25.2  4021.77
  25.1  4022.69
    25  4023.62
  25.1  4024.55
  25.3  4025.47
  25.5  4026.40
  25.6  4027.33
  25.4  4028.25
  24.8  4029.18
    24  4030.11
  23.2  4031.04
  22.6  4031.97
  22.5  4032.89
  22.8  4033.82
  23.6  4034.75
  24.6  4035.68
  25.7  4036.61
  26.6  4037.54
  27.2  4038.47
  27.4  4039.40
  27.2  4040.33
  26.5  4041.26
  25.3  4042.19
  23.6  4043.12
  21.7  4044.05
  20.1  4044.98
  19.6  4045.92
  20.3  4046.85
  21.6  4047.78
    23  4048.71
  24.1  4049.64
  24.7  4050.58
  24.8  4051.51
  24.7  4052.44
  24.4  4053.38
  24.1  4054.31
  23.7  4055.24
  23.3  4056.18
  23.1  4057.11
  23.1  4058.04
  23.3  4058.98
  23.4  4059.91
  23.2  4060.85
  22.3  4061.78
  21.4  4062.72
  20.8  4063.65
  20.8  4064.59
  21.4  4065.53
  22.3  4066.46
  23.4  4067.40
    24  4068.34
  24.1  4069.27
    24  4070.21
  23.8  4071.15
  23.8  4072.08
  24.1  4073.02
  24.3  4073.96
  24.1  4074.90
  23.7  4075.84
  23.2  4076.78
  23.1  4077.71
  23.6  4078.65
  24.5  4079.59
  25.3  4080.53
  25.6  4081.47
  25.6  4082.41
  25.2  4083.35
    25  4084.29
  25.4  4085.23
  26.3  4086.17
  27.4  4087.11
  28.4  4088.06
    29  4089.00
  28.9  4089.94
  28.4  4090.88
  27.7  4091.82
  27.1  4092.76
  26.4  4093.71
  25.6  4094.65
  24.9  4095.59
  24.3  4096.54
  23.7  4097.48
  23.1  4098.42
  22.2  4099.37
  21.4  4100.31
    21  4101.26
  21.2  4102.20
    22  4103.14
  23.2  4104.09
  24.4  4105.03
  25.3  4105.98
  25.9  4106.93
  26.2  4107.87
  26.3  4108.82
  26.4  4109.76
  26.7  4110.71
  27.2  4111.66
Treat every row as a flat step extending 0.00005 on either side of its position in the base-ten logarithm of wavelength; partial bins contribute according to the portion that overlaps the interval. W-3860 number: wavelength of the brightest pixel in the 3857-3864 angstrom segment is 3863.82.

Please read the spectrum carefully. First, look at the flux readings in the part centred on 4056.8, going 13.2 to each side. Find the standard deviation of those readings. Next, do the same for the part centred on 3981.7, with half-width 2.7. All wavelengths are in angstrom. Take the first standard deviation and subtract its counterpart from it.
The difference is 1.3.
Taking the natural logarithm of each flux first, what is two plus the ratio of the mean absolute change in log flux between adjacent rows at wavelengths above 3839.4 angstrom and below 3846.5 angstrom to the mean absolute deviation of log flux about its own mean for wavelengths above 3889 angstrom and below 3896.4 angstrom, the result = 3.6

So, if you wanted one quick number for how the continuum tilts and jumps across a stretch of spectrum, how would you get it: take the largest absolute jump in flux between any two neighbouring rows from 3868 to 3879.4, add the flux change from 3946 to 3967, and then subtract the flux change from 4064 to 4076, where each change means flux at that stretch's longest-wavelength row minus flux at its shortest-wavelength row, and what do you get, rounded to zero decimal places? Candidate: -10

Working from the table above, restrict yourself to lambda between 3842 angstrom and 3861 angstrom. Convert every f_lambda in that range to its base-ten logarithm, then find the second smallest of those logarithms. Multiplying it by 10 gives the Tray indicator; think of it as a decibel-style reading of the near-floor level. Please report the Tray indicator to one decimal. 10.5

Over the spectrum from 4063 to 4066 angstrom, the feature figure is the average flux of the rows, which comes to 21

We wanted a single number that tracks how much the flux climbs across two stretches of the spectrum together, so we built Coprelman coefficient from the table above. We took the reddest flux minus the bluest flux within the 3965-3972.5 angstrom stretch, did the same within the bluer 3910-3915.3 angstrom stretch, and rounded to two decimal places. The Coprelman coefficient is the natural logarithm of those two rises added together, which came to 0.74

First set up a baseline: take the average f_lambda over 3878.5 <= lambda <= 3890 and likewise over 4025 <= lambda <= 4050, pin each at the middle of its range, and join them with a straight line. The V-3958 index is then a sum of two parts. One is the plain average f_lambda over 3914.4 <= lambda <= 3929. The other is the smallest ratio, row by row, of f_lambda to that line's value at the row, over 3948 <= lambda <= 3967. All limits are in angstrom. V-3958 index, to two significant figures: 16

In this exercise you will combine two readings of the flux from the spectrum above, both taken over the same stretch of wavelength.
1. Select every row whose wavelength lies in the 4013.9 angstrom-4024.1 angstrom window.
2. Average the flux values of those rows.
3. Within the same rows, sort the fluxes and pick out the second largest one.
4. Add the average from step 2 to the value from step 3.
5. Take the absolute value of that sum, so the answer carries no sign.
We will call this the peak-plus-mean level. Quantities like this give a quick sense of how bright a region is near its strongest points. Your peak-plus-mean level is 50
